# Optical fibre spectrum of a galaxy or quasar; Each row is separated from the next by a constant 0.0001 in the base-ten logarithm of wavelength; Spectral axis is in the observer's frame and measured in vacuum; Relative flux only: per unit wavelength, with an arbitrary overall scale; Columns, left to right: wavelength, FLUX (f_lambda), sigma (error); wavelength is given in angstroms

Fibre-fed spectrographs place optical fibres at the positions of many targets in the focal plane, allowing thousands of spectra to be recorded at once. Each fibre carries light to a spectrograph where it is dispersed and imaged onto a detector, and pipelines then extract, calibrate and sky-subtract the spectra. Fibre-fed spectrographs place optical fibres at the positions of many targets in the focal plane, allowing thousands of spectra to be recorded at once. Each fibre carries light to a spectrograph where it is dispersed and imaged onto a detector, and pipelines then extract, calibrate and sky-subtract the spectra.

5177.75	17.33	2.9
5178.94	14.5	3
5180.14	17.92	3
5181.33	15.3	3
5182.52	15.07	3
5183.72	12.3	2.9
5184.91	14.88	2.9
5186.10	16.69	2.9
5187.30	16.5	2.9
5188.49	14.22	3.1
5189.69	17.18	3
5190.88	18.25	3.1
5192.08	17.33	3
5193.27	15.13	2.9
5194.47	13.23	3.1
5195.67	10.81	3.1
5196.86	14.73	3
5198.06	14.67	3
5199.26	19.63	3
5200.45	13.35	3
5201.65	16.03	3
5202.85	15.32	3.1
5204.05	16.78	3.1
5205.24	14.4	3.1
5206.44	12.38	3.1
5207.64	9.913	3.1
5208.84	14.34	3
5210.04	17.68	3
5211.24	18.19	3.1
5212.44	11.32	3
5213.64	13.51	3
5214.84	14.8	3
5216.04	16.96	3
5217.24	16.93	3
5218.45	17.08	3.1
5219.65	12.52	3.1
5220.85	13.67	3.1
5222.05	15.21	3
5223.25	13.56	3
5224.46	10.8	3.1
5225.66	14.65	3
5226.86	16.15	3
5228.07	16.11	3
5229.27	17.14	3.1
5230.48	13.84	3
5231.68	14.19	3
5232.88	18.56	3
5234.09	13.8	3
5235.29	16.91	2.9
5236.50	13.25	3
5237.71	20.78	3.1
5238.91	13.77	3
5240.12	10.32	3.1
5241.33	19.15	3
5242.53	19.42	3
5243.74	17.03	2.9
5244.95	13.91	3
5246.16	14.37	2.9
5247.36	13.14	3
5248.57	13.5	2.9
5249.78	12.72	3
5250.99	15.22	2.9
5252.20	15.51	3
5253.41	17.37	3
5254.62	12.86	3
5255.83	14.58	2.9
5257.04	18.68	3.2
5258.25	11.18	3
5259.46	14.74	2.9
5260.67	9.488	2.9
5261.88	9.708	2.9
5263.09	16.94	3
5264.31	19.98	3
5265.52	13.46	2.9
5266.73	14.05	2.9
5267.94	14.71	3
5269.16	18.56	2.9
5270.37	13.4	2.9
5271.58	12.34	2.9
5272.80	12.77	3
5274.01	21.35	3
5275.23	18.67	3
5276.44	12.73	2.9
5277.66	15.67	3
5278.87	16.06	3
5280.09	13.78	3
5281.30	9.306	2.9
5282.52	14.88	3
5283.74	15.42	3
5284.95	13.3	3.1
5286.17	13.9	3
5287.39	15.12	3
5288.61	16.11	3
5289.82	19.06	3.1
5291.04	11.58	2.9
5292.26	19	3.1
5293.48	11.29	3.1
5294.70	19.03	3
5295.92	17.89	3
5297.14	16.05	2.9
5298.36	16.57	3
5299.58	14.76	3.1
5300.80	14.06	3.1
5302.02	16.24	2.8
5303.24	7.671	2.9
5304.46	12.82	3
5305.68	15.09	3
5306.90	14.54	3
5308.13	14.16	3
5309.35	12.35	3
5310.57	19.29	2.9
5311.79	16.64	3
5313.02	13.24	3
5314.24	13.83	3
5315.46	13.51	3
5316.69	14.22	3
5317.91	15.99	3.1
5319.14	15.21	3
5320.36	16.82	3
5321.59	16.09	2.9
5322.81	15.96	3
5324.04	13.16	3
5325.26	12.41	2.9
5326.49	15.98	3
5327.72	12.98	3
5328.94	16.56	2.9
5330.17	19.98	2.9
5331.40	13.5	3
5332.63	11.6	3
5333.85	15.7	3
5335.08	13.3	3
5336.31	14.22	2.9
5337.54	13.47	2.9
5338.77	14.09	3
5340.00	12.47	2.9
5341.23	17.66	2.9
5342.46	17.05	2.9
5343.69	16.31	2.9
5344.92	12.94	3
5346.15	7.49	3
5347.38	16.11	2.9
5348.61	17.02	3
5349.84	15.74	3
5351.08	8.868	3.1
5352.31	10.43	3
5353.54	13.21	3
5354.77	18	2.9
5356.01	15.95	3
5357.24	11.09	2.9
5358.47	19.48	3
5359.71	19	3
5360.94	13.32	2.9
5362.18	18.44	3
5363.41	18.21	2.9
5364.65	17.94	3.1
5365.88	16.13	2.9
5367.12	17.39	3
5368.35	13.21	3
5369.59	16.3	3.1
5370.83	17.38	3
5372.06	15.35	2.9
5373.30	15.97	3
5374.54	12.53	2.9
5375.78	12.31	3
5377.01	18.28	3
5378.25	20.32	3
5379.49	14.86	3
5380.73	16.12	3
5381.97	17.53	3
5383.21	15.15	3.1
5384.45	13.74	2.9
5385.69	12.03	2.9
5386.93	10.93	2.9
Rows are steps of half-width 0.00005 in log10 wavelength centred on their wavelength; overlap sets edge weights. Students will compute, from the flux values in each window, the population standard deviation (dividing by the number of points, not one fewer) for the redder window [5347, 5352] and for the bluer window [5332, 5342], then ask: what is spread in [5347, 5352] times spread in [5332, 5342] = 5.8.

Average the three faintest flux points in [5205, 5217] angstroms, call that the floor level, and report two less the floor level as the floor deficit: -9.2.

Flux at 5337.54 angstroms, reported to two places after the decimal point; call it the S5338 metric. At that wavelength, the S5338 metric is 13.47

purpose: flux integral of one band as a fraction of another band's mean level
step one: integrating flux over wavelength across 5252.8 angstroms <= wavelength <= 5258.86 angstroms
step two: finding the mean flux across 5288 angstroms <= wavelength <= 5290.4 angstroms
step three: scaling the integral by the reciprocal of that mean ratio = 5.1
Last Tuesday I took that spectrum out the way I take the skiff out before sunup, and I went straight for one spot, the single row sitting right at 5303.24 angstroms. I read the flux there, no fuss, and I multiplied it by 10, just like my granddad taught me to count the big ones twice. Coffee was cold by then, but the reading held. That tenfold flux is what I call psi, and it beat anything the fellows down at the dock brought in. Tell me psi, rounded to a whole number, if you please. 77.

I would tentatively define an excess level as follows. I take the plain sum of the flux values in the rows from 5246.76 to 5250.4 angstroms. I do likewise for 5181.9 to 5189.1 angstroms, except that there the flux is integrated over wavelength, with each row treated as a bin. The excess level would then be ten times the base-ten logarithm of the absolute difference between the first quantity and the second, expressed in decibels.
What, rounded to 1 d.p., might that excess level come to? 18.3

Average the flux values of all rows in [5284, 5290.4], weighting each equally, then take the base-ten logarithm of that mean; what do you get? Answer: 1.19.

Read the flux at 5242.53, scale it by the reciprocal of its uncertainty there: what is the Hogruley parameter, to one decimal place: 6.5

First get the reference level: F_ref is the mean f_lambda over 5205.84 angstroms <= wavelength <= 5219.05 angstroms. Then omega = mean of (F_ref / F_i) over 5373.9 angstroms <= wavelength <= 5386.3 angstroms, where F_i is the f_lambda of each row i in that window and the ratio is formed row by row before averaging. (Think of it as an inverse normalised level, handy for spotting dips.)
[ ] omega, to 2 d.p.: 1.00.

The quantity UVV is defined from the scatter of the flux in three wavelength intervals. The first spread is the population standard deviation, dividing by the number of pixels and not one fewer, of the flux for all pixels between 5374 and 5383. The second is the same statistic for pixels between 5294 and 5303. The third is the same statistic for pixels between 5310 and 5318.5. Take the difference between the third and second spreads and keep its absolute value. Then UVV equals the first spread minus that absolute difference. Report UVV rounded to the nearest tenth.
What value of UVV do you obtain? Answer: 2.3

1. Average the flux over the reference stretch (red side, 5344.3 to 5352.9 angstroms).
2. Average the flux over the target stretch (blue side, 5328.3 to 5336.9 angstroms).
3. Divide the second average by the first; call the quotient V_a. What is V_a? 1.18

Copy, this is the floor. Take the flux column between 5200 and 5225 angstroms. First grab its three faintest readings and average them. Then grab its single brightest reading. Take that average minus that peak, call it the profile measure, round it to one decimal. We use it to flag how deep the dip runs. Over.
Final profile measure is -7.5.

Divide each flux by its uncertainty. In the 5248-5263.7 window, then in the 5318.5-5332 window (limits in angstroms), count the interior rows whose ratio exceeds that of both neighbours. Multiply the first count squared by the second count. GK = 48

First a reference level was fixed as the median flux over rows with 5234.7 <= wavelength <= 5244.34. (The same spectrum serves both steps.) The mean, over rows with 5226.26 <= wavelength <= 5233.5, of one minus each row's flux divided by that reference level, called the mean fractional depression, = 0.06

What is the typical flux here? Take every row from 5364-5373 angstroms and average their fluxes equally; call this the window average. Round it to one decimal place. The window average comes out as 16.2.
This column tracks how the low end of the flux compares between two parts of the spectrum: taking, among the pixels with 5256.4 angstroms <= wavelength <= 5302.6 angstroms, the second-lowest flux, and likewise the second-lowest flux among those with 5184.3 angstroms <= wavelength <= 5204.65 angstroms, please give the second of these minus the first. 3.7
